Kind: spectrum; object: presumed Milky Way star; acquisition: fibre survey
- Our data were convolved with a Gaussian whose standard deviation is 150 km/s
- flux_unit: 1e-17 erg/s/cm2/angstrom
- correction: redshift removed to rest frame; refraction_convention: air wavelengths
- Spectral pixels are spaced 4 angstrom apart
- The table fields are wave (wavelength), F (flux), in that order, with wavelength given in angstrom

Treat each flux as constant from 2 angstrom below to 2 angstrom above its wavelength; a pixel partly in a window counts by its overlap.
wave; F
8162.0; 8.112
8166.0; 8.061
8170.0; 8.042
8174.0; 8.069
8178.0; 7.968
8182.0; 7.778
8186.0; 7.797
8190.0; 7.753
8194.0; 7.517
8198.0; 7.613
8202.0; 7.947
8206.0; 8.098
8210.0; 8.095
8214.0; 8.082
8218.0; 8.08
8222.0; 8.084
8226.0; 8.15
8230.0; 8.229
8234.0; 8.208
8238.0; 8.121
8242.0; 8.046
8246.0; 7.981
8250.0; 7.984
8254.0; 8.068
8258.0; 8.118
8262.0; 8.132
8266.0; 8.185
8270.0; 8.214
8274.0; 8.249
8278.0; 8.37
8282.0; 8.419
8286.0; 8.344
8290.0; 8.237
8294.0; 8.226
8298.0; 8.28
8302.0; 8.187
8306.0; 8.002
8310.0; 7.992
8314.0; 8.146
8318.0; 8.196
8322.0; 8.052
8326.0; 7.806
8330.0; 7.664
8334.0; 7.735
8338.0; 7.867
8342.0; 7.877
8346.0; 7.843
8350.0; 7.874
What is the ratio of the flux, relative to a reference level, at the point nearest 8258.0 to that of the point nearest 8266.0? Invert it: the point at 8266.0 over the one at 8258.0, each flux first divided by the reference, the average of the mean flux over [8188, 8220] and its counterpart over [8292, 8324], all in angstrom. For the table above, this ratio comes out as 1.01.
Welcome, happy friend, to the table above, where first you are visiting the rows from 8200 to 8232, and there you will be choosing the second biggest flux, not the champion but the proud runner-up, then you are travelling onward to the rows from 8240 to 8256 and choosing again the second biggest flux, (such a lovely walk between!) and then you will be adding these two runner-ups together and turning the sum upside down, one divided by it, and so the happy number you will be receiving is 0.0617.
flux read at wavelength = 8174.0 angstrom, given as 8.069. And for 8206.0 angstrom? 8.098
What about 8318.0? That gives 8.196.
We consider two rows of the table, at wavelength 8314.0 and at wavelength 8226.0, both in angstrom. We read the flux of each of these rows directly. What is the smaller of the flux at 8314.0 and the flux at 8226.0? 8.15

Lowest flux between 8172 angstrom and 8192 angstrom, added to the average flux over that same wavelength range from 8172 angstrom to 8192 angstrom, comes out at 15.6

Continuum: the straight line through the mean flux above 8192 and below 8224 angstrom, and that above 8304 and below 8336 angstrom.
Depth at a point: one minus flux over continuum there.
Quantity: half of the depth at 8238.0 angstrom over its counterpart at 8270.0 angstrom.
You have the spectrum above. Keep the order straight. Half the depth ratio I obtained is 0.33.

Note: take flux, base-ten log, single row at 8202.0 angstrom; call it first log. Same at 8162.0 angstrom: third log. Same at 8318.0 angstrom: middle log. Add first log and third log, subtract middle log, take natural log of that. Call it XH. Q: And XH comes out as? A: -0.110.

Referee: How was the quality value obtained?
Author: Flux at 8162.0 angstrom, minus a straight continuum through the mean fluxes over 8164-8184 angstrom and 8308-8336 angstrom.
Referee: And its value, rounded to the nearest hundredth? 0.12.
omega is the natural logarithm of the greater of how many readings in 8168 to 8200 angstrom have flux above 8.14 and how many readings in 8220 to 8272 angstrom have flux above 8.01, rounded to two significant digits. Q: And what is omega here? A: 2.4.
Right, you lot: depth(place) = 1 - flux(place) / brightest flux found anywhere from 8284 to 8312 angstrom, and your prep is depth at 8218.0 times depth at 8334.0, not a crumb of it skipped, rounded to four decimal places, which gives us 0.0023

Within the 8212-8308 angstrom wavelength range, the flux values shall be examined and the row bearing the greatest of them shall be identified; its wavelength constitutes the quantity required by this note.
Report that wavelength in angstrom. 8282.0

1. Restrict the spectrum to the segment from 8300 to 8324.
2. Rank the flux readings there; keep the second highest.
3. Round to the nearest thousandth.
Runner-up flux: 8.187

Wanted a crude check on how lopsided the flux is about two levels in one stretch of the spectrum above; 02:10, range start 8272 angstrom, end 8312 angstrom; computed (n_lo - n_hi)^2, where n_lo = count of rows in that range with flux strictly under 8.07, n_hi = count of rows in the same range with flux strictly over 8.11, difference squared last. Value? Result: 36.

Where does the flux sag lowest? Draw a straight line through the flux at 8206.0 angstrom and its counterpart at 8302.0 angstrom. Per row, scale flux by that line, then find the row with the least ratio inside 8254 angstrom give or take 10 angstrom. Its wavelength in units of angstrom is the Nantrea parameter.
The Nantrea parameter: 8250.0 angstrom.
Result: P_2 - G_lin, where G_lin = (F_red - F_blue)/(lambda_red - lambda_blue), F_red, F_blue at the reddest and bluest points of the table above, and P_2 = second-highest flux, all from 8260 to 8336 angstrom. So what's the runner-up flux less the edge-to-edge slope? 8.38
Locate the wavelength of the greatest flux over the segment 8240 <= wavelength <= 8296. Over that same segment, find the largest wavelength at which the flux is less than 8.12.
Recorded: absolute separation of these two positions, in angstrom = 24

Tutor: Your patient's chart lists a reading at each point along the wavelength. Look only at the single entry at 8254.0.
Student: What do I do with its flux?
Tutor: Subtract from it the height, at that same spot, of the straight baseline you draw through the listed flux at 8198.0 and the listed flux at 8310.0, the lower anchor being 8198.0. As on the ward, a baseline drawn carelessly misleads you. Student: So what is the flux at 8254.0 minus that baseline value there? 0.27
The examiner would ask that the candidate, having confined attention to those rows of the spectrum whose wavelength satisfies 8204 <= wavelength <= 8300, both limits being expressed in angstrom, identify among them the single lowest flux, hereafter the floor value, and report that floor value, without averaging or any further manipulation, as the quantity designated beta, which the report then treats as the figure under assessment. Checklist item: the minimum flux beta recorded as 7.981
